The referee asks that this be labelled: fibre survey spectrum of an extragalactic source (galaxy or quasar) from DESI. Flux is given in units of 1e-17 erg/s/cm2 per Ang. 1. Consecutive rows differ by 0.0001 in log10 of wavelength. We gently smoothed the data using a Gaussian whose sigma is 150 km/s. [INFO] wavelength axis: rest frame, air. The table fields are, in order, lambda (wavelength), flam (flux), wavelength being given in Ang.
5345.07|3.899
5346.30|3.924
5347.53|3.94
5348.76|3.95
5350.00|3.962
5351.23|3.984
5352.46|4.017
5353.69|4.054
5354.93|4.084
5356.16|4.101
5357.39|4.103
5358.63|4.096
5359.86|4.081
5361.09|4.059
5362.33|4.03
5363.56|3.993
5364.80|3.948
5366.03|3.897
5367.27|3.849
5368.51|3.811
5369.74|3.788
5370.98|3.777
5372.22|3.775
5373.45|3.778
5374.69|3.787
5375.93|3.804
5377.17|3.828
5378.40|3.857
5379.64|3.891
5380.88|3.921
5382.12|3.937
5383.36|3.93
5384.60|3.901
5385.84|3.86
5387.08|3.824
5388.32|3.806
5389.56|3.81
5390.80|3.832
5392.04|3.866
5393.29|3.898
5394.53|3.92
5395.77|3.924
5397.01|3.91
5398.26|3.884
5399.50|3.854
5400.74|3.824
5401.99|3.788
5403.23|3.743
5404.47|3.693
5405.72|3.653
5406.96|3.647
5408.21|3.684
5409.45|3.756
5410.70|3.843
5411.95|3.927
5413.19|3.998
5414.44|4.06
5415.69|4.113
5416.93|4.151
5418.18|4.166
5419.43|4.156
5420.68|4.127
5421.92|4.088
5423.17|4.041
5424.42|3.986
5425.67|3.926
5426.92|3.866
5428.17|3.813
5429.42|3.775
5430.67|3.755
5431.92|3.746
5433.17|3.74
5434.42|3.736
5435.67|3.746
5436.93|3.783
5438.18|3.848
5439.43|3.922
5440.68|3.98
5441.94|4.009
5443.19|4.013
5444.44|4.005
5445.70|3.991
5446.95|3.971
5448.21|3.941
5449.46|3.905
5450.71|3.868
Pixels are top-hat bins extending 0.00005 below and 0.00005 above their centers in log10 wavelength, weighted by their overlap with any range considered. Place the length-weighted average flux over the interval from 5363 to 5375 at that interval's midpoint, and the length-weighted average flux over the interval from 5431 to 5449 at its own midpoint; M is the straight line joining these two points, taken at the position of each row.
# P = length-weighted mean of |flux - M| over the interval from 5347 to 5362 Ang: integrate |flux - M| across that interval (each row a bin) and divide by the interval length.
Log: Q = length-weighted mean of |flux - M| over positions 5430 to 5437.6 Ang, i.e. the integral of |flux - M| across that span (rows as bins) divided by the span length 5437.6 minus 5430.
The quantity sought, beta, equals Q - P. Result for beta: -0.08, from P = 0.21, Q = 0.13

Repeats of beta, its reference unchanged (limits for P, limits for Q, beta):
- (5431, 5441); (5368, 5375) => -0.05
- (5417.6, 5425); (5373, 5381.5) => -0.18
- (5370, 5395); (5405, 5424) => 0.14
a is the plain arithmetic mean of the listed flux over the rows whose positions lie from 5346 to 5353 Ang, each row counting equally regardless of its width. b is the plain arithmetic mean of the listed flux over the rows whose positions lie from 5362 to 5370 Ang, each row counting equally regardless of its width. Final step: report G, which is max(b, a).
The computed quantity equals 3.96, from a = 3.96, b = 3.90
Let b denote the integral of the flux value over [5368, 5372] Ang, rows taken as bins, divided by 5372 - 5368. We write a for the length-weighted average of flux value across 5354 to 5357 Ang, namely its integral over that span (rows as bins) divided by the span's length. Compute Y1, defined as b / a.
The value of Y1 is 0.93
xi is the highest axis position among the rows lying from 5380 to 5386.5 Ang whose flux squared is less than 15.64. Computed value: 5385.84 Ang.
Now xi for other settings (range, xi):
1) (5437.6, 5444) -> 5439.43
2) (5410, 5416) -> 5411.95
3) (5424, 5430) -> 5429.42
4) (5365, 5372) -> 5370.98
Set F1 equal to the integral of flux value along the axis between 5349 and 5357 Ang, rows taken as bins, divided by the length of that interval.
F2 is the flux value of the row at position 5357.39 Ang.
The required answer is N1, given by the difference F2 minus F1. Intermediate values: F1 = 4.03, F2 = 4.103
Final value 0.07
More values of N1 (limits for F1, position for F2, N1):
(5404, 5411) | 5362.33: 0.33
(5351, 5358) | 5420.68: 0.06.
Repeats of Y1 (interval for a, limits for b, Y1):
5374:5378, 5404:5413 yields 0.99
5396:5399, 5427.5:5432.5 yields 0.97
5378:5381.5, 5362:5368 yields 1.01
